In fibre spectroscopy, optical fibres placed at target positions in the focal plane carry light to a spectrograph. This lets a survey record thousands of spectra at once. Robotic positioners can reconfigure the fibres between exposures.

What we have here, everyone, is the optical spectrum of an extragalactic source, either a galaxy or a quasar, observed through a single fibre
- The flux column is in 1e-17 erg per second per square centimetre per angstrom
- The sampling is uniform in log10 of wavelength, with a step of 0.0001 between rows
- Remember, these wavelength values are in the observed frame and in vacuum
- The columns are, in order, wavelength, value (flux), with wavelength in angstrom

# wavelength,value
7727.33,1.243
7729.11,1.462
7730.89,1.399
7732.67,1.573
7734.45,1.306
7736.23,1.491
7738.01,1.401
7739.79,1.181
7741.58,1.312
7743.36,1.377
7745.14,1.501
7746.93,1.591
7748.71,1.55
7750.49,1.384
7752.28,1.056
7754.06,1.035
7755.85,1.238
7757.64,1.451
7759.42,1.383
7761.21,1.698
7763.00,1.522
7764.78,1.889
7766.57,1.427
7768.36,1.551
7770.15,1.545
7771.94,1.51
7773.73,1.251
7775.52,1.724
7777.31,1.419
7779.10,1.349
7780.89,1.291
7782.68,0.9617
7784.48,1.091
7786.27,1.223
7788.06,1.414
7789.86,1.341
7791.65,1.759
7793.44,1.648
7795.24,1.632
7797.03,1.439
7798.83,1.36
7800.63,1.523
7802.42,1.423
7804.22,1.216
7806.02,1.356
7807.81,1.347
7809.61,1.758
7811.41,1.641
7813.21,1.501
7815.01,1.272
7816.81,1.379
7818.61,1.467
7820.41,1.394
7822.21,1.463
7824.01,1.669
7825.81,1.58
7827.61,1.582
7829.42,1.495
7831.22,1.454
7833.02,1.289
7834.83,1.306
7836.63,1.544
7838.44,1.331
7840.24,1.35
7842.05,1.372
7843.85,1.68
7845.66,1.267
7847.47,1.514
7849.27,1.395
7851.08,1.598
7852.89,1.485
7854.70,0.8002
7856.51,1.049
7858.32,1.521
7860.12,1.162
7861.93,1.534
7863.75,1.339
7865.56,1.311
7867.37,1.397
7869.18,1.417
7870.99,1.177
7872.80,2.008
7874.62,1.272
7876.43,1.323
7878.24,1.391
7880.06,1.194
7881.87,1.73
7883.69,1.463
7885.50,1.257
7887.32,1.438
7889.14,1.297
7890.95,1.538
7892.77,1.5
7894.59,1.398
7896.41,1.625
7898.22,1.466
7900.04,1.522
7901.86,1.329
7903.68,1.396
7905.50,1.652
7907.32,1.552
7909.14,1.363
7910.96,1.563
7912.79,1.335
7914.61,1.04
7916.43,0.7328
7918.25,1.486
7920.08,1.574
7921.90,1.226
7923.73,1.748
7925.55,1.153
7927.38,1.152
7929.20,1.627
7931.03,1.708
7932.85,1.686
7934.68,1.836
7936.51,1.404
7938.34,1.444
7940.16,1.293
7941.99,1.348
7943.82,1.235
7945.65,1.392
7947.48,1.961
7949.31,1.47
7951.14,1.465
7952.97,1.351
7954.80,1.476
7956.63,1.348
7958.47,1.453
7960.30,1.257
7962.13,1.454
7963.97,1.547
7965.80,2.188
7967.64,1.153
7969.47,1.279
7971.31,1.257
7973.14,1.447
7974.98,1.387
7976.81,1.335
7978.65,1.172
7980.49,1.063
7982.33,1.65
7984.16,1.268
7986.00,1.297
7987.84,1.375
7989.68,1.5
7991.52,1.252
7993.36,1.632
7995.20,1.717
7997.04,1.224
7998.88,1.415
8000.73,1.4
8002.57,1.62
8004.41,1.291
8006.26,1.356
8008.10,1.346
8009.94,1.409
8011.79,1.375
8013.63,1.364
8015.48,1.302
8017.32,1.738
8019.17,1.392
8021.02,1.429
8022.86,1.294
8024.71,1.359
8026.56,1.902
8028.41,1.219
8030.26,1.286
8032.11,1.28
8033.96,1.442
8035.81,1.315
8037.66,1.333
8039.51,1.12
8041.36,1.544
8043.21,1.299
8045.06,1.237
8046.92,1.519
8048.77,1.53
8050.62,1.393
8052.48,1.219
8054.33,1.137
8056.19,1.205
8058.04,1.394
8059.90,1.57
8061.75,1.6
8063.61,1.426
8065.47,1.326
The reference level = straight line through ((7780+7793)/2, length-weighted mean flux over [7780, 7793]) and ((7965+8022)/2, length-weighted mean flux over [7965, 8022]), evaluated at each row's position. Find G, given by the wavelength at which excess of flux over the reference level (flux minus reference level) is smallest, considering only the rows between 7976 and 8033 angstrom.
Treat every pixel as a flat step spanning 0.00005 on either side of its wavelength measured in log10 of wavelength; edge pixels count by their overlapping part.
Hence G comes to 7980.49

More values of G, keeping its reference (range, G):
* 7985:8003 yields 7997.04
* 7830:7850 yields 7845.66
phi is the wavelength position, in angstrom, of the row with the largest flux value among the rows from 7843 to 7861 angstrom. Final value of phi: 7843.85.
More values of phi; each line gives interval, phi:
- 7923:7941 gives 7934.68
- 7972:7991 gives 7982.33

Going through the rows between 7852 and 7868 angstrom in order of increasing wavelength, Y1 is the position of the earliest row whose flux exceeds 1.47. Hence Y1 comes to 7852.89 angstrom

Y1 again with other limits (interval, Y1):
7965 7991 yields 7965.80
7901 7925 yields 7905.50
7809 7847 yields 7809.61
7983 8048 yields 7989.68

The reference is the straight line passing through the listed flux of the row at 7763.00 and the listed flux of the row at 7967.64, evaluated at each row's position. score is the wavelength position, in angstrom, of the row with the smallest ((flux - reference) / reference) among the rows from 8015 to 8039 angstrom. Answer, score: 8028.41 angstrom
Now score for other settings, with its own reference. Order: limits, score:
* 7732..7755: 7754.06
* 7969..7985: 7980.49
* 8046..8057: 8054.33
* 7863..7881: 7870.99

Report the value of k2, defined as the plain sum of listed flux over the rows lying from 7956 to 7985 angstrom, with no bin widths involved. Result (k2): 22.3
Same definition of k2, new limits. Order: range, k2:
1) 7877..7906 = 23.2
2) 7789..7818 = 23.6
